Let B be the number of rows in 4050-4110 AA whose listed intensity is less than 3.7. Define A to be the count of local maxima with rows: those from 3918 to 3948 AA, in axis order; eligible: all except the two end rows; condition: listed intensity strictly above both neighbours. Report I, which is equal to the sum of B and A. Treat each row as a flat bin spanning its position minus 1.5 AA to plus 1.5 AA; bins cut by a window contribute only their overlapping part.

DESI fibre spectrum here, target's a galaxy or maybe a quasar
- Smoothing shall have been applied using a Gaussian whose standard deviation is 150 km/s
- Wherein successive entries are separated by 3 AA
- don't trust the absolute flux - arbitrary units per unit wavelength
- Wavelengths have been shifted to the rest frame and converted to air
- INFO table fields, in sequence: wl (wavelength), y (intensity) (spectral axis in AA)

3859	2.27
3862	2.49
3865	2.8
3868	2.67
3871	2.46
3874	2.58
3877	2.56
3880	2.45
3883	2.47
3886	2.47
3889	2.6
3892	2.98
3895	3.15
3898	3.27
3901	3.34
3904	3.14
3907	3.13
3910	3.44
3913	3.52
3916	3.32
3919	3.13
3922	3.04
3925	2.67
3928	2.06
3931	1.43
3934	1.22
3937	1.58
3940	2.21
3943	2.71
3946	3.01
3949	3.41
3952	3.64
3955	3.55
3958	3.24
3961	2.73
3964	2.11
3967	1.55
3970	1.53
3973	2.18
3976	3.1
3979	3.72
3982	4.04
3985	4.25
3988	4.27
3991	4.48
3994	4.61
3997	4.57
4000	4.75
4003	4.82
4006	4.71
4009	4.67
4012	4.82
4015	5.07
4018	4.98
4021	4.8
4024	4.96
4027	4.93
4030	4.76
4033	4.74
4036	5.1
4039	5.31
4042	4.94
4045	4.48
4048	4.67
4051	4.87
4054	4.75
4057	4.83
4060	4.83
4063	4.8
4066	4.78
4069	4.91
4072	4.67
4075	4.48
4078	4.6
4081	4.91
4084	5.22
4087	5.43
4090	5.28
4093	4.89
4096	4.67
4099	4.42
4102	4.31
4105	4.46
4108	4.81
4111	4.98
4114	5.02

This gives 0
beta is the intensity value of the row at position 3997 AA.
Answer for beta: 4.57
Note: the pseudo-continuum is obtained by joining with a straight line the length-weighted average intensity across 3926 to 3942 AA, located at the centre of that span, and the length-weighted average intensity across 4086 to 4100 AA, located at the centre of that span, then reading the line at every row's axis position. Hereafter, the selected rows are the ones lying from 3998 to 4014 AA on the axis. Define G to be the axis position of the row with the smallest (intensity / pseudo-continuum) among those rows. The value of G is 4009 AA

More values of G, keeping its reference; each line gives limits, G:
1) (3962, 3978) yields 3970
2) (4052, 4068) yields 4066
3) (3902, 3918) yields 3916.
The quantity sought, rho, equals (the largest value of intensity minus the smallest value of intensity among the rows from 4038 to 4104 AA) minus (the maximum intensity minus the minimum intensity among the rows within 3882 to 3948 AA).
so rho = -1.2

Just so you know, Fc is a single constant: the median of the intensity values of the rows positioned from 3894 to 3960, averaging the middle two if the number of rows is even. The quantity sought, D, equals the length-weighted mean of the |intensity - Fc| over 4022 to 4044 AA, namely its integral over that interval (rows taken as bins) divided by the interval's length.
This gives 1.8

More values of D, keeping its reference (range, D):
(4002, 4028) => 1.7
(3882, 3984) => 0.6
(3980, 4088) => 1.6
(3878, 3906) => 0.3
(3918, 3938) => 1.0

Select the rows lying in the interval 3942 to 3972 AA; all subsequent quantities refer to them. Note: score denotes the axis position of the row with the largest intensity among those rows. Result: 3952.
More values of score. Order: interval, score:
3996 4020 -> 4015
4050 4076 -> 4069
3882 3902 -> 3901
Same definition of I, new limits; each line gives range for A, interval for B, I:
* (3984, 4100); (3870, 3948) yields 34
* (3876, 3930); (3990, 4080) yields 2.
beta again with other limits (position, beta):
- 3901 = 3.34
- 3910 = 3.44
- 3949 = 3.41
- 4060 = 4.83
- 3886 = 2.47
